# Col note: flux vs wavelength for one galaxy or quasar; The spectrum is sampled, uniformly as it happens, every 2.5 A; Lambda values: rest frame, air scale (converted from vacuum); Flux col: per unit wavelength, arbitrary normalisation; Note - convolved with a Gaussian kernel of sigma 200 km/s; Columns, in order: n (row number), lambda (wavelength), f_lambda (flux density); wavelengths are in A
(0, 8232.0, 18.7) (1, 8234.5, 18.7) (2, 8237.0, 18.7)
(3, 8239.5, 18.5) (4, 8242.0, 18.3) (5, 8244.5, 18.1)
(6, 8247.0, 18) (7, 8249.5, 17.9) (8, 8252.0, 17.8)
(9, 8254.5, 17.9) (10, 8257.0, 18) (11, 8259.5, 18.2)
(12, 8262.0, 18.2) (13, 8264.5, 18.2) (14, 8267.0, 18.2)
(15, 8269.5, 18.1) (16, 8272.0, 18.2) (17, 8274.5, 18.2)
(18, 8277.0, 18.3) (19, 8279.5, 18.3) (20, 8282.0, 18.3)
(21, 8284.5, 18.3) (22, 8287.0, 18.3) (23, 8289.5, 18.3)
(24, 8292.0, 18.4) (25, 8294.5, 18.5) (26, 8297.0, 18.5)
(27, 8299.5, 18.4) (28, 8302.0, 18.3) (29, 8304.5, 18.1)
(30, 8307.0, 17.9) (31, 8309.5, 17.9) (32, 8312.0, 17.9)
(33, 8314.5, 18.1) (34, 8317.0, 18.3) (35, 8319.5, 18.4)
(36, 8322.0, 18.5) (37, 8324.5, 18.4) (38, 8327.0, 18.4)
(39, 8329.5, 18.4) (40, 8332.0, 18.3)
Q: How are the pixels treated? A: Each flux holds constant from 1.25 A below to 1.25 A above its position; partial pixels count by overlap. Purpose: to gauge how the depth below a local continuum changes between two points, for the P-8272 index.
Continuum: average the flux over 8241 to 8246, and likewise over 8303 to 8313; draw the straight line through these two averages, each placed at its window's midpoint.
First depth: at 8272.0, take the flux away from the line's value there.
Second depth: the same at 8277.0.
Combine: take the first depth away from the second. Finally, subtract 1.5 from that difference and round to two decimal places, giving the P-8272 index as -1.62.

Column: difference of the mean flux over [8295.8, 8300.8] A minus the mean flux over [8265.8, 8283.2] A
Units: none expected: 0.22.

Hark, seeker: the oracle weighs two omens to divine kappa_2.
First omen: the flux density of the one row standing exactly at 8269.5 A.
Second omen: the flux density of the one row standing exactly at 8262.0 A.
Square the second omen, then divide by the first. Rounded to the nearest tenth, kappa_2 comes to 18.3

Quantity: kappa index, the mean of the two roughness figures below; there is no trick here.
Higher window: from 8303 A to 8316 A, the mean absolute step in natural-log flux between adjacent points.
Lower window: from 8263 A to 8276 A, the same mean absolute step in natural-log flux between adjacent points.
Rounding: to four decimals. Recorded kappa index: 0.0042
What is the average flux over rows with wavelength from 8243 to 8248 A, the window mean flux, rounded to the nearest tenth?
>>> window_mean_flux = 18.1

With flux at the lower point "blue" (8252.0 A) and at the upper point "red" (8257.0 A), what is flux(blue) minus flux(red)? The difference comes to -0.20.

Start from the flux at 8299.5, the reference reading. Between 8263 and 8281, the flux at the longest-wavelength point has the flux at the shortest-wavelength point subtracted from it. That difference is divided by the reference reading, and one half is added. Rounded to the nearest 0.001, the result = 0.505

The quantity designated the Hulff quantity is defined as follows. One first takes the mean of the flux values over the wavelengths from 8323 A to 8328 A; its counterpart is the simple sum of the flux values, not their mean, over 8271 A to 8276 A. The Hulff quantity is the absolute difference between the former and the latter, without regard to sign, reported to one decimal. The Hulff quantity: 18.0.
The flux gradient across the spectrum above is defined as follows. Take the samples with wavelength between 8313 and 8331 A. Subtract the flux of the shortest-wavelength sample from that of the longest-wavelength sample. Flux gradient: 0.30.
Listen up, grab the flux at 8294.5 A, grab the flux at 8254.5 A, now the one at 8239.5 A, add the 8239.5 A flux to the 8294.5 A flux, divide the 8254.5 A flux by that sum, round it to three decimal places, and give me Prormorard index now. 0.484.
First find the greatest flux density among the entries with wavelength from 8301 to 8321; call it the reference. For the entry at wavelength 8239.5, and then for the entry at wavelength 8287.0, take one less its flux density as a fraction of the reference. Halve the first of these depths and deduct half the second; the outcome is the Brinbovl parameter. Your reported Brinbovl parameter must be -0.0054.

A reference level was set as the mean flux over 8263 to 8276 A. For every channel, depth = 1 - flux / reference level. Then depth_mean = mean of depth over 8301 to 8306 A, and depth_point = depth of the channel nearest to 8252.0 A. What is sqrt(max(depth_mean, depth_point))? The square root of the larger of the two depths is 0.145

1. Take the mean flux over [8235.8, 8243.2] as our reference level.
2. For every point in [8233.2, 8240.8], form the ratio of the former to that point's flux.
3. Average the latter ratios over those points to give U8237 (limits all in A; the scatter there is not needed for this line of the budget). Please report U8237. 0.99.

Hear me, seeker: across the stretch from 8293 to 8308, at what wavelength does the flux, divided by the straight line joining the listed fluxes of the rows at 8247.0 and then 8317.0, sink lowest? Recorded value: 8307.0 A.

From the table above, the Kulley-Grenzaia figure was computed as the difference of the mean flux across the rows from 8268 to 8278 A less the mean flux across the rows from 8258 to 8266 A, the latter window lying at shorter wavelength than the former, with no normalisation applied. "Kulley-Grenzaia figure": 0.00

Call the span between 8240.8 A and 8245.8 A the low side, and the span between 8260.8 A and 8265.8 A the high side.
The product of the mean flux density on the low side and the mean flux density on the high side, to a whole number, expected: 331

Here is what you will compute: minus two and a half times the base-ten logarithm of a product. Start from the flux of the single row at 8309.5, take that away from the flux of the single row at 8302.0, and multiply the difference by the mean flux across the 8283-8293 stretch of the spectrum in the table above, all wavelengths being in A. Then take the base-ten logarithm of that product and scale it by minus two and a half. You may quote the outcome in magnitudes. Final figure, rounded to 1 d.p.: -2.2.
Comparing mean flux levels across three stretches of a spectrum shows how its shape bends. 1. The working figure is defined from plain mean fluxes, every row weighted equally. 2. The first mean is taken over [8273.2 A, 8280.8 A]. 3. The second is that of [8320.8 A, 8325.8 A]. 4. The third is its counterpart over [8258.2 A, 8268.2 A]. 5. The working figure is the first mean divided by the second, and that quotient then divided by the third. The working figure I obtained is 0.0544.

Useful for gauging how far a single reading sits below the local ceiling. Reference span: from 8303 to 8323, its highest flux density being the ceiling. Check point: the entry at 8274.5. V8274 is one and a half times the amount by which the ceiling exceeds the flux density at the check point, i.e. 0.45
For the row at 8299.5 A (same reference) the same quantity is 0.15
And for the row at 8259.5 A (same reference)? 0.45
